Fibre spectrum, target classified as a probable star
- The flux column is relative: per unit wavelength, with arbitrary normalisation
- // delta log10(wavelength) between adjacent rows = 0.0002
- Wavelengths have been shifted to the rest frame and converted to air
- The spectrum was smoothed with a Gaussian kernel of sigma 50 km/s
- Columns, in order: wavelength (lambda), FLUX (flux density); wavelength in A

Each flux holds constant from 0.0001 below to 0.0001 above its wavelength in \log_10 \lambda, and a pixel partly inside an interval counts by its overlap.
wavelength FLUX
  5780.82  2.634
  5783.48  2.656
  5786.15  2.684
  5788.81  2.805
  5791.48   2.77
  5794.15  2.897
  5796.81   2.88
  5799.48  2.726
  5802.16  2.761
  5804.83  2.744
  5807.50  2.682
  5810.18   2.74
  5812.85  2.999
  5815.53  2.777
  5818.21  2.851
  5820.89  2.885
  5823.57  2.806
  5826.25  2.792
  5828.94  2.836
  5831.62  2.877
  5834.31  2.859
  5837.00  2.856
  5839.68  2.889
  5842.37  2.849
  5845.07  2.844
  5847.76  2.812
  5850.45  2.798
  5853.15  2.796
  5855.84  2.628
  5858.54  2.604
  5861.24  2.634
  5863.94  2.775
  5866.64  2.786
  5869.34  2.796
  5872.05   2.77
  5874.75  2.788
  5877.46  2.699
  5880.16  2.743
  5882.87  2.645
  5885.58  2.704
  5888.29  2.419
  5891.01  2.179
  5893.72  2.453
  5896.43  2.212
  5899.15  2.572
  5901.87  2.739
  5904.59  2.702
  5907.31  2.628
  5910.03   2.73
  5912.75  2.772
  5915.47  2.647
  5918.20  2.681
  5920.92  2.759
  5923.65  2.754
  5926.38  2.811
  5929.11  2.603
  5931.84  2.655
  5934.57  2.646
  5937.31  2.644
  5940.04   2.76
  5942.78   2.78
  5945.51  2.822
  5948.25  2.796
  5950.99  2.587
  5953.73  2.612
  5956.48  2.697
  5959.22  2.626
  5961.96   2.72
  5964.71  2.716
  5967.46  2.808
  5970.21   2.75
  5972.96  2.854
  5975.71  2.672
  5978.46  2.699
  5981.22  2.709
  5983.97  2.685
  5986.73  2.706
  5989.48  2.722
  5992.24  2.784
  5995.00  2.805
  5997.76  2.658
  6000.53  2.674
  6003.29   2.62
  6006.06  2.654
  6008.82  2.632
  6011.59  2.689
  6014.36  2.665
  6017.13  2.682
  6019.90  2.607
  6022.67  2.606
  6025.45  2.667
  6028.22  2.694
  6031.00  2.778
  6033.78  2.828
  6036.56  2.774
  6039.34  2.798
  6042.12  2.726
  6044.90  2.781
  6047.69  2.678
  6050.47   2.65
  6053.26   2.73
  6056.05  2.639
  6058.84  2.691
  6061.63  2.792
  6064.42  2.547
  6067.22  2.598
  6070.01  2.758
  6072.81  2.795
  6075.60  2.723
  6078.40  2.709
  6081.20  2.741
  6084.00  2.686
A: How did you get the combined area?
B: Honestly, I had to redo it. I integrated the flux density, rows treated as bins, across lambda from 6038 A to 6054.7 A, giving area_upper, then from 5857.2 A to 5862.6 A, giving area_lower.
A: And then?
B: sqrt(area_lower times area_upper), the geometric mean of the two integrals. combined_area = 25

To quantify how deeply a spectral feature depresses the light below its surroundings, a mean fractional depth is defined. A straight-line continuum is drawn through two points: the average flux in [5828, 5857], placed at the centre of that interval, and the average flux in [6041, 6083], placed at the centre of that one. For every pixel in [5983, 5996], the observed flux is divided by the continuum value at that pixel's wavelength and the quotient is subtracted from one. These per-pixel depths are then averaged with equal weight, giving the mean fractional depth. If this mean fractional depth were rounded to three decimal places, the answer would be 0.001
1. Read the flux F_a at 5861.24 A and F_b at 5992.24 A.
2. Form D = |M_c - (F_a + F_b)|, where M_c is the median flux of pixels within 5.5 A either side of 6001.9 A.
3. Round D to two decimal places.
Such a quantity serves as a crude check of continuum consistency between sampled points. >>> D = 2.76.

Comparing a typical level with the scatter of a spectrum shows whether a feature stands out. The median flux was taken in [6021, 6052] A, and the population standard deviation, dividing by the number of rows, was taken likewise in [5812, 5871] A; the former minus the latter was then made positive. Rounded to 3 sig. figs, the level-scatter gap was 2.64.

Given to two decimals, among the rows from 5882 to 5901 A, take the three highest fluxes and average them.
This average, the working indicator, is 2.64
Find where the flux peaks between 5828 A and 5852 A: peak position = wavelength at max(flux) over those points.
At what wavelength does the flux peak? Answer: 5839.68 A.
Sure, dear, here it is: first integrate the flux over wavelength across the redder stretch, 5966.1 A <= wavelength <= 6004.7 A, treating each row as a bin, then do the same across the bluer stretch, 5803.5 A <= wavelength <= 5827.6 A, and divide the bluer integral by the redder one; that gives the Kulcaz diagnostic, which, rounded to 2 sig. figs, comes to 0.64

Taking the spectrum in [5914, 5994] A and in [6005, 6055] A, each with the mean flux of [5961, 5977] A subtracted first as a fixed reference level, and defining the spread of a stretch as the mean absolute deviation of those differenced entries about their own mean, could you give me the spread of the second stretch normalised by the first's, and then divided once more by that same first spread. 17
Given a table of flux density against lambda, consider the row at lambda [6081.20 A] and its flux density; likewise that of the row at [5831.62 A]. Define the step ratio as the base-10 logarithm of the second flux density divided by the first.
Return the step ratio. 0.021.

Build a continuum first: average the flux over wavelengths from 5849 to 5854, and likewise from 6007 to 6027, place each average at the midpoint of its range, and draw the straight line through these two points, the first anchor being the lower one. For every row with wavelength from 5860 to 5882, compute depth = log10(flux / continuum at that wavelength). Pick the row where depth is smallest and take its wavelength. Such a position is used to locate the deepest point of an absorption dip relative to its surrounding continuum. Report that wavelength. 5861.24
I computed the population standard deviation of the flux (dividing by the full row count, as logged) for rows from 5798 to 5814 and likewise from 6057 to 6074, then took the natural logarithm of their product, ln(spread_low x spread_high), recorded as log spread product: -4.6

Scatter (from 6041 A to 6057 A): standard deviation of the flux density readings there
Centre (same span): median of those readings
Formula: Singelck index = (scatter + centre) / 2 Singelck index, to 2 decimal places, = 1.38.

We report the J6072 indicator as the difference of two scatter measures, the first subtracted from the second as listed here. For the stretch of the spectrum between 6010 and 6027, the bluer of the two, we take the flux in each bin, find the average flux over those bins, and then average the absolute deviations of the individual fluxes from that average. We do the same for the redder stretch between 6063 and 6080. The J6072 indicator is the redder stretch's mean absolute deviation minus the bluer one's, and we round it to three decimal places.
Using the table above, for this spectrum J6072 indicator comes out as 0.046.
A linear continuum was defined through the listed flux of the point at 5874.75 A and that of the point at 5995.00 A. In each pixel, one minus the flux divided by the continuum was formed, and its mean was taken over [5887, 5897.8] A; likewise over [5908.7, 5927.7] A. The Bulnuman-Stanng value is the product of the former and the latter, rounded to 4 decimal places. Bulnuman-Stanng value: 0.0035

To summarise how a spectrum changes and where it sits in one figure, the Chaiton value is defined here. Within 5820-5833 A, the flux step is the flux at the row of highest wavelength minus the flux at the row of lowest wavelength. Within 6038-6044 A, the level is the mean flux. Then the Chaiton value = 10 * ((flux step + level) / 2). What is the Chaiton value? 13.8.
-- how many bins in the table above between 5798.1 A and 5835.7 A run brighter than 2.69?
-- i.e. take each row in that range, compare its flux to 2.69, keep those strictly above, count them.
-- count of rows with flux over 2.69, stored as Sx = 13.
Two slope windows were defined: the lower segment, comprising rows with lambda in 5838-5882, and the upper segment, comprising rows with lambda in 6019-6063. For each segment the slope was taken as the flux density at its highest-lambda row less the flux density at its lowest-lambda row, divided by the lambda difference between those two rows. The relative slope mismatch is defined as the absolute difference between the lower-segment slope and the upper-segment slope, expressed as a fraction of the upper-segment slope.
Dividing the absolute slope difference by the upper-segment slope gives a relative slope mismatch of 1.8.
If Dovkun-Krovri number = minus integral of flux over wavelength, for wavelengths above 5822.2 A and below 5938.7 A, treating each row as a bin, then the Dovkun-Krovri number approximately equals -315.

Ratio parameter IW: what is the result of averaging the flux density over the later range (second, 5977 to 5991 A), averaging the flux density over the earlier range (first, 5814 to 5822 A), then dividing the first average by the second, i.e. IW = 1.049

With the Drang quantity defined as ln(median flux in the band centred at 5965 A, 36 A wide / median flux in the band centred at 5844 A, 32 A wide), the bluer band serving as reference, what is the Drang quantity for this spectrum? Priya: -0.05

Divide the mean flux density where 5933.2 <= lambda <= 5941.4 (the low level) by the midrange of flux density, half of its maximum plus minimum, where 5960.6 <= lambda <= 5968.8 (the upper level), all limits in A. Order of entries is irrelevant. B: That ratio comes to 0.97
